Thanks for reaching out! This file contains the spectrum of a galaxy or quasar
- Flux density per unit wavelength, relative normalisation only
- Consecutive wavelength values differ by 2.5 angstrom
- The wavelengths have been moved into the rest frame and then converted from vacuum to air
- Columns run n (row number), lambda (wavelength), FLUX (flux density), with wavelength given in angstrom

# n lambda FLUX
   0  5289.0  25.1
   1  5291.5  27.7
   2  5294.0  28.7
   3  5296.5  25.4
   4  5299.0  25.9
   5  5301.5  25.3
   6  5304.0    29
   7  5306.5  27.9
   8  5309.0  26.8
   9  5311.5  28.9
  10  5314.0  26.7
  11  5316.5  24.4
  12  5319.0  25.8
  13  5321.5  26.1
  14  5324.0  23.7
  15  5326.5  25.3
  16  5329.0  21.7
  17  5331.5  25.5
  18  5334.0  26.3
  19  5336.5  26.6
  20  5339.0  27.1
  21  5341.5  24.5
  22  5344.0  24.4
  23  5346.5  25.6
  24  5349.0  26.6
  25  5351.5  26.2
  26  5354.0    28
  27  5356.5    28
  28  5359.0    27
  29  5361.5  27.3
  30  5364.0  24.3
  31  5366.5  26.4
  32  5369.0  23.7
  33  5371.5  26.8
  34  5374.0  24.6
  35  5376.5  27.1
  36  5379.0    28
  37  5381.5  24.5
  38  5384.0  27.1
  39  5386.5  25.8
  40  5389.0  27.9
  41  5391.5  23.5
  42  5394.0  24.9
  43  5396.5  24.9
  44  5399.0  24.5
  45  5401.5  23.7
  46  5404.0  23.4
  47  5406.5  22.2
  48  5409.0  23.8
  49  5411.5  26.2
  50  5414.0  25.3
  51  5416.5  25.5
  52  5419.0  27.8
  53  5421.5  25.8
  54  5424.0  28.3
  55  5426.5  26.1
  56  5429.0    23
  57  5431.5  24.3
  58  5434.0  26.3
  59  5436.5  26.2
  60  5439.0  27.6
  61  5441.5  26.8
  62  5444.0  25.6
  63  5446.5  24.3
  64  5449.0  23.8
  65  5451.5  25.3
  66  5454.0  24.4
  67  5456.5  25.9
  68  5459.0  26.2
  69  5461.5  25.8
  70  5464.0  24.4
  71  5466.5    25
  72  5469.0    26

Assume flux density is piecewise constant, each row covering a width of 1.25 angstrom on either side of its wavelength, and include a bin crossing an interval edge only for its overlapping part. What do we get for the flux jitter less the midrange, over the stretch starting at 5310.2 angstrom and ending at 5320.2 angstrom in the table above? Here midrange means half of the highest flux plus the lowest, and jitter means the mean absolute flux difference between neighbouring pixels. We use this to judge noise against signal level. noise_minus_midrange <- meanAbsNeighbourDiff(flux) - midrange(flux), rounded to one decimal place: -24.7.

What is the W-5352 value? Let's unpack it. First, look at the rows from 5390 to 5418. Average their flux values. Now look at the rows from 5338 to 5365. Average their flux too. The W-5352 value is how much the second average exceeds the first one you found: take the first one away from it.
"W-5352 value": 1.9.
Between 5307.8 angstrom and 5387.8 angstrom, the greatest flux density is 28.9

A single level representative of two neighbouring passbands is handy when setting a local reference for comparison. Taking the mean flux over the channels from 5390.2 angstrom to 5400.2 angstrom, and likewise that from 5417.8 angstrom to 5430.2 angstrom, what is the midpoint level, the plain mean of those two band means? 25.3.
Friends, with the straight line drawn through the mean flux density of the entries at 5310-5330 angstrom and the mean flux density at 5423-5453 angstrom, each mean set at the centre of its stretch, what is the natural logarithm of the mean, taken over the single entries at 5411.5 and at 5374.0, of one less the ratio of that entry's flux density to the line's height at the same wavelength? -5.4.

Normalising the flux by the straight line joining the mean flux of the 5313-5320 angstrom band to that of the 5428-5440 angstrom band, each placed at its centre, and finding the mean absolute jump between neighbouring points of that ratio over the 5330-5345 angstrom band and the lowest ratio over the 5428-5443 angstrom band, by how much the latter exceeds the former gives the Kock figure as 0.869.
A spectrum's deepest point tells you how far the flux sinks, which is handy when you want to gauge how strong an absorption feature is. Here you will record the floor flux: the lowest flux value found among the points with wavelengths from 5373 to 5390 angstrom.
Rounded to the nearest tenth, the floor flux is 24.5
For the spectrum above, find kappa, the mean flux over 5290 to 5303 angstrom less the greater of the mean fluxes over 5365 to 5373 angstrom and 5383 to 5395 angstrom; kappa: 0.8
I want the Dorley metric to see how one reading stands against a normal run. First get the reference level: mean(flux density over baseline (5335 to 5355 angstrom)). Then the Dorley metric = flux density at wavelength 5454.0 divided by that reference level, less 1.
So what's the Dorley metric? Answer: -0.07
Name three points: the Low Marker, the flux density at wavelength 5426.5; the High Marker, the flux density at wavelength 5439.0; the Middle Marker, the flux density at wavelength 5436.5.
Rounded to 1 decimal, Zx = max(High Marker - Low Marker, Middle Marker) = 26.2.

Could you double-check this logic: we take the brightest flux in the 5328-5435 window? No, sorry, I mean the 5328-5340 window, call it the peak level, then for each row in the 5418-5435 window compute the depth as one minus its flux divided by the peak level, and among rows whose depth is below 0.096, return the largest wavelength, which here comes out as 5434.0 angstrom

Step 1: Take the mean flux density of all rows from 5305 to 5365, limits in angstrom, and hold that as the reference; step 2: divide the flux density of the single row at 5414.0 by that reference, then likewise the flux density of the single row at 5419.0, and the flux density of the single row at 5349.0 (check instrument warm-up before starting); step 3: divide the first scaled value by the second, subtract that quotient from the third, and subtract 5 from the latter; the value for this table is -4.89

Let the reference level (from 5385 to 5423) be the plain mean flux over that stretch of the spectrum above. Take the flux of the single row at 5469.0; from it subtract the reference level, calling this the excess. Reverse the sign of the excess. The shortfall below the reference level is -1.0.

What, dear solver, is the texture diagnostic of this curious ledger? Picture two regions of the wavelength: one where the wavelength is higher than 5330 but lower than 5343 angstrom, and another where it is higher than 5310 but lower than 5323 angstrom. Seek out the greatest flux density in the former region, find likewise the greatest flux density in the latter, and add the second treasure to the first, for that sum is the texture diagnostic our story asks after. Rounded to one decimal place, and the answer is 56.0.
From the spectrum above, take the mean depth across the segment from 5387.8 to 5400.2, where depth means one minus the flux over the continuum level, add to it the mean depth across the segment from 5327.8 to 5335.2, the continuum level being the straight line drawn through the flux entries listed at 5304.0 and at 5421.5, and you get 0.186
